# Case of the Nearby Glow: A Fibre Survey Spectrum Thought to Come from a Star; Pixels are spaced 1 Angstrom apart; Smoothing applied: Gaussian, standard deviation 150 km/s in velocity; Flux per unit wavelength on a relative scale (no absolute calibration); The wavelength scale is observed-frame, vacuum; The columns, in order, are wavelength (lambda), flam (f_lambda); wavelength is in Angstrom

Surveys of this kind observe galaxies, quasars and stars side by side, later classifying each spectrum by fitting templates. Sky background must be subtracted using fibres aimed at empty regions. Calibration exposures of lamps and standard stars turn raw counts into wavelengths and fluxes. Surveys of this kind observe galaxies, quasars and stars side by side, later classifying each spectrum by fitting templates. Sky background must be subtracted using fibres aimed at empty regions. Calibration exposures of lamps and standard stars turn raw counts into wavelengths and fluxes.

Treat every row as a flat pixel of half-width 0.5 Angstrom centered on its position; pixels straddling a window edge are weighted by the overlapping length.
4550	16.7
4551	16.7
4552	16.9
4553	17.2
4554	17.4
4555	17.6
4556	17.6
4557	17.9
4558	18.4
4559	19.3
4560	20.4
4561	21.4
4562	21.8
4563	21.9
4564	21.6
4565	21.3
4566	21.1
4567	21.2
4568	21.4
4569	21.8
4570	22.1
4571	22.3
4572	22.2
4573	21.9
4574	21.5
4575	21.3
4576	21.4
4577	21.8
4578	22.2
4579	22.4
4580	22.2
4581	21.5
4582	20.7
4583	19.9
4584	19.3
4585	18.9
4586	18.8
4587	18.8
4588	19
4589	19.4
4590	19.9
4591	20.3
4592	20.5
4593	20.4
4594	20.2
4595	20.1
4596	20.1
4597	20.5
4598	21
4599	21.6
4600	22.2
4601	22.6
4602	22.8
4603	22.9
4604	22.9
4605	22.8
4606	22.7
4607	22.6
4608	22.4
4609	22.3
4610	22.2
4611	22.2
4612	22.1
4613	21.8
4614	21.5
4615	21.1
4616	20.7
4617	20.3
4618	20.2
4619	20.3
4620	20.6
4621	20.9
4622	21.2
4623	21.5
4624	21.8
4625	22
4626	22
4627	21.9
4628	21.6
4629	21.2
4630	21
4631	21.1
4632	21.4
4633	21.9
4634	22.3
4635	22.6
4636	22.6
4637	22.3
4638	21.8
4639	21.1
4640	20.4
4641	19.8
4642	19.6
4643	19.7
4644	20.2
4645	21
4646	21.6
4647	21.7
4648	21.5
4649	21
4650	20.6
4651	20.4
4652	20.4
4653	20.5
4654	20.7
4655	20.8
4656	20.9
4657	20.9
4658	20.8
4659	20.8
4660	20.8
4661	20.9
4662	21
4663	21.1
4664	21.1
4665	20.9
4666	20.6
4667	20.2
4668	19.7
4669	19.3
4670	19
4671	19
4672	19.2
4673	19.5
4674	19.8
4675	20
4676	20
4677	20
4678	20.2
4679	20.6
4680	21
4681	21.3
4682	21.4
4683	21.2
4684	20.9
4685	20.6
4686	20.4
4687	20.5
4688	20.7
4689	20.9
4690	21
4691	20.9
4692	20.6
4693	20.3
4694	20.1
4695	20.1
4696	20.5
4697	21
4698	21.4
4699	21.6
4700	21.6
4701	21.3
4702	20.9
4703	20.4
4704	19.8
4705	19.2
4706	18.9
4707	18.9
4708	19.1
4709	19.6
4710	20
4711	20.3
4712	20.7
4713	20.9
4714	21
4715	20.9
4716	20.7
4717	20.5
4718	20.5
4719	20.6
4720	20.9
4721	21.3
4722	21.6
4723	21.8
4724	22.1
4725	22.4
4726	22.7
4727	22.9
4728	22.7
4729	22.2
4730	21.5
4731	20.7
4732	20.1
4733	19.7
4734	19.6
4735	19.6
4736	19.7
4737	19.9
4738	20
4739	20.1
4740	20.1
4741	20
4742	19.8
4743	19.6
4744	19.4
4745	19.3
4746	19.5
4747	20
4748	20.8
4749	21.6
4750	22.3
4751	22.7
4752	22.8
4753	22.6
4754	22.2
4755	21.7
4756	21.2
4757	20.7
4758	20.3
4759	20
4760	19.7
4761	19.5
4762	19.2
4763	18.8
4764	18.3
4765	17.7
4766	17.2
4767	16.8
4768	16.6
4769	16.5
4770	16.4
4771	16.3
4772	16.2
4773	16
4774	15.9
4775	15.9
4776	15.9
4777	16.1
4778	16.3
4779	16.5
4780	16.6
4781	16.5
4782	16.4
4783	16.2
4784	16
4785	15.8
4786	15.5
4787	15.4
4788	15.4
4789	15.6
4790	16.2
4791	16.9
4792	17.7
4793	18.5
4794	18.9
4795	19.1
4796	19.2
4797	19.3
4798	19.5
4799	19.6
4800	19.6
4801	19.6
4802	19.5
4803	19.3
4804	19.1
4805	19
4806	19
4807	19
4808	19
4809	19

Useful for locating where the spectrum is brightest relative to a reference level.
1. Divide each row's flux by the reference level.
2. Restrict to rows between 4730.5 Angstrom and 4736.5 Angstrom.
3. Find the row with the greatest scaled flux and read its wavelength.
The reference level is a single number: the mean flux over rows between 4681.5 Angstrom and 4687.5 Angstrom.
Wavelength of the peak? 4731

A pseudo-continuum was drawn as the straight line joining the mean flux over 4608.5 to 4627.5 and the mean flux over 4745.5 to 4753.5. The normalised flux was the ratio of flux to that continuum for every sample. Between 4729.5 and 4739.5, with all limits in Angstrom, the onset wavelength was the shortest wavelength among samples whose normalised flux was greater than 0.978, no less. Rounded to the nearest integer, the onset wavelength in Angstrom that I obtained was 4730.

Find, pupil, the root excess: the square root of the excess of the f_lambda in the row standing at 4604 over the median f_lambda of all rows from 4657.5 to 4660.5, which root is 1.45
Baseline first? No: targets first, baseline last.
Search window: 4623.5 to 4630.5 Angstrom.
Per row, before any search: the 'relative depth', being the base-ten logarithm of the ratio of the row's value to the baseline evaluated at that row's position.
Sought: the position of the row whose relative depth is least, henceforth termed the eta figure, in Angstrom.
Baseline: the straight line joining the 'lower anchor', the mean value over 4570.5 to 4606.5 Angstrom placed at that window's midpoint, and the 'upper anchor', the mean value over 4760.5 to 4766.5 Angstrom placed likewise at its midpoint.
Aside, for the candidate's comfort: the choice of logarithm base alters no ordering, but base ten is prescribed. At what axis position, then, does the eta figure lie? 4630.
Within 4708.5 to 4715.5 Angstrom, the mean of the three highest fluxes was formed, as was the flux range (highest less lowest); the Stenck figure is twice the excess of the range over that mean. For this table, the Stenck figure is -39.1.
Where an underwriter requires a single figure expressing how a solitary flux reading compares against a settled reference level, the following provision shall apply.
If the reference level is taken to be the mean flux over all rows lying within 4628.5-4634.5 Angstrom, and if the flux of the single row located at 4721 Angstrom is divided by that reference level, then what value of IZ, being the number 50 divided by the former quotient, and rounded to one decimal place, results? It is 50.4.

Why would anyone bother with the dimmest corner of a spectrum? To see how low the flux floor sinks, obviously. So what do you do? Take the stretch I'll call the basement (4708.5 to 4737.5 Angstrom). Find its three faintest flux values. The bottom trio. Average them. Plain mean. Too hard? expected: 19.6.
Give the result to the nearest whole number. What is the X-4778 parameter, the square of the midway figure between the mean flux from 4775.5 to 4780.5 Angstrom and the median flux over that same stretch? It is 265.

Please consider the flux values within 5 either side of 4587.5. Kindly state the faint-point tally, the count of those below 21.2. 10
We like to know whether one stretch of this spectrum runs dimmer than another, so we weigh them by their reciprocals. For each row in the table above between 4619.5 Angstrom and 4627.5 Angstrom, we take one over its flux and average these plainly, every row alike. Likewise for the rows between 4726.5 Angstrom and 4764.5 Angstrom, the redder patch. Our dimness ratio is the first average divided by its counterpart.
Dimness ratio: 0.953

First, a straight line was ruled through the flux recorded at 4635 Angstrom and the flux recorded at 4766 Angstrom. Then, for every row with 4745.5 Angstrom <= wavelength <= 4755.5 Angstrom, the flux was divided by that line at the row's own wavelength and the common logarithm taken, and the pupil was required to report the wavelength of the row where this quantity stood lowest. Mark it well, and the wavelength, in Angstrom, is 4746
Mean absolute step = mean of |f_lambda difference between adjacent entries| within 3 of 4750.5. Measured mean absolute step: 0.44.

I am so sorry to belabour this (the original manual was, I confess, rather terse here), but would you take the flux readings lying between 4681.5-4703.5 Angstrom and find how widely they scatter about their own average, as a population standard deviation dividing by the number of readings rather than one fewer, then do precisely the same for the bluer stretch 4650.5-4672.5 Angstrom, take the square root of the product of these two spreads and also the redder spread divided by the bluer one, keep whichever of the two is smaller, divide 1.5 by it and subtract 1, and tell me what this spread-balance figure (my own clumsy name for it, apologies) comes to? 1.7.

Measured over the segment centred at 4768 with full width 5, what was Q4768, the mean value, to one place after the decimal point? 16.7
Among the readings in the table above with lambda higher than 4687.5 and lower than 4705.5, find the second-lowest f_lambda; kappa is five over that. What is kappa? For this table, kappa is 0.253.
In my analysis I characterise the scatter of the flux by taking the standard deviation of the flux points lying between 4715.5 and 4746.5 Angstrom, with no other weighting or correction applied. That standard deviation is 1.1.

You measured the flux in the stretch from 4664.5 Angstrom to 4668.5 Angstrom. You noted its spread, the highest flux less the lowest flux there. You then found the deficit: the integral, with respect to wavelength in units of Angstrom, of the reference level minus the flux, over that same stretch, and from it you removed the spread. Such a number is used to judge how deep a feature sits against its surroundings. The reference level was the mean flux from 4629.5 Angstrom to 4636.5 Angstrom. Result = 5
